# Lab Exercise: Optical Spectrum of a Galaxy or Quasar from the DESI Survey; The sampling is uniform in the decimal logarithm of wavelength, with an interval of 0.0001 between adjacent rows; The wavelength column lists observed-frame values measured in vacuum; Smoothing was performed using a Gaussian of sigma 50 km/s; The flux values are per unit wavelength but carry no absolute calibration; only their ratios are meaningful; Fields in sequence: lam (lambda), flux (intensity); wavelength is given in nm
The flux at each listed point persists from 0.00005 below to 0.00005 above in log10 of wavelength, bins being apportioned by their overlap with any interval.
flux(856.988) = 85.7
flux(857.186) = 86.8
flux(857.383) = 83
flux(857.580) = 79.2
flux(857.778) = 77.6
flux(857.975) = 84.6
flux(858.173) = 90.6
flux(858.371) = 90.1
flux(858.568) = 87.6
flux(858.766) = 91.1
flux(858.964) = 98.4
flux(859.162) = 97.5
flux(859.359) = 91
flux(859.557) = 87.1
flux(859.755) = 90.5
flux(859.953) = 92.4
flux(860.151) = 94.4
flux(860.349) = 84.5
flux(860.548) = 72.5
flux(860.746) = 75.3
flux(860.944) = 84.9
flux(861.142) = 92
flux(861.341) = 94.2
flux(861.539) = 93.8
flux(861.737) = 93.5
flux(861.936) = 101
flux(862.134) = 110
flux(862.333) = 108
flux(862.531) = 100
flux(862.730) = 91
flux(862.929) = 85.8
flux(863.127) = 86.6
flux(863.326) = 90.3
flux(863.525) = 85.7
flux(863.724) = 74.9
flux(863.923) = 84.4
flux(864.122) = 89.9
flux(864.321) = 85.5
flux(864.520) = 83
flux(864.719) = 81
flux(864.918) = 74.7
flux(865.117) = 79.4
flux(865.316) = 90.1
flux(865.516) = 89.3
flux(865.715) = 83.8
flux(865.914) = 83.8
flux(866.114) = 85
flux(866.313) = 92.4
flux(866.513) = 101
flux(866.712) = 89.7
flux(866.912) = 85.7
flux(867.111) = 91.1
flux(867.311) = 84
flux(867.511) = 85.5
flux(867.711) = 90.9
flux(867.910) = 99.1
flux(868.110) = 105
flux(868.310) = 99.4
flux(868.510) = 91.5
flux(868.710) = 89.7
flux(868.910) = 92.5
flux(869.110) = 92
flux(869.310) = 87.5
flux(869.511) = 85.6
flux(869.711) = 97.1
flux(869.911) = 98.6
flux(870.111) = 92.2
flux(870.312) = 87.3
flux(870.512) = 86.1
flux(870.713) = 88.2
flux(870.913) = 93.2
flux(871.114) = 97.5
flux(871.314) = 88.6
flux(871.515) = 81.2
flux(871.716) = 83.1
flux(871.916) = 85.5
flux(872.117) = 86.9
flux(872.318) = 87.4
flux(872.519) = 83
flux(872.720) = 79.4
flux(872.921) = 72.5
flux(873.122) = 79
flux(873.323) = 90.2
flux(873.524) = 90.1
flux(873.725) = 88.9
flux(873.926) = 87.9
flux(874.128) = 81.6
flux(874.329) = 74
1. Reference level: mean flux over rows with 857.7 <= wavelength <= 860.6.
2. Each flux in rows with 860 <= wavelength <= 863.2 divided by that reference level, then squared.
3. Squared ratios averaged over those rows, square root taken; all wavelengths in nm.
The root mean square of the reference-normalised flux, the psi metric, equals 1.04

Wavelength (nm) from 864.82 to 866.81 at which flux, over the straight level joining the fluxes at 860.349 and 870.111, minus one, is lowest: 864.918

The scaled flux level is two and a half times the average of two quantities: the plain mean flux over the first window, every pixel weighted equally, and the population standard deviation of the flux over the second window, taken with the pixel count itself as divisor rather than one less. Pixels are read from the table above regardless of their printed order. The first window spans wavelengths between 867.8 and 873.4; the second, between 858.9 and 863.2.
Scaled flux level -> 122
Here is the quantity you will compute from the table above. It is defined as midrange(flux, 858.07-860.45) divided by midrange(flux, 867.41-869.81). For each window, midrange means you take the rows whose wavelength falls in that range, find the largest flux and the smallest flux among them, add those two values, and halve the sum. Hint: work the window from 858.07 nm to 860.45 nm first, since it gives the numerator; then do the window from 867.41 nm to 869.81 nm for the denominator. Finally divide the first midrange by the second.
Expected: 0.96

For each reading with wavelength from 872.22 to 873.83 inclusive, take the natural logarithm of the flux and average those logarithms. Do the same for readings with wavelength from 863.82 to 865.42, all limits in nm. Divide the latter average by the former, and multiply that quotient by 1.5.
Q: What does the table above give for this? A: 1.50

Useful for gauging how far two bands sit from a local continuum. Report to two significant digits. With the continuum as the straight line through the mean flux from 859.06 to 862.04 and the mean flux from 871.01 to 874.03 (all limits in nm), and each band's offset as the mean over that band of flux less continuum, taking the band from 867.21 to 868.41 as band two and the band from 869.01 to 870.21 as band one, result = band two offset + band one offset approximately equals 13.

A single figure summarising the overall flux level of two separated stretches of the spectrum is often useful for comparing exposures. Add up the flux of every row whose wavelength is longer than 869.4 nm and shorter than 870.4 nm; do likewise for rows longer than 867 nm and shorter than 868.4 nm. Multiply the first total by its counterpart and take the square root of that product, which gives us 549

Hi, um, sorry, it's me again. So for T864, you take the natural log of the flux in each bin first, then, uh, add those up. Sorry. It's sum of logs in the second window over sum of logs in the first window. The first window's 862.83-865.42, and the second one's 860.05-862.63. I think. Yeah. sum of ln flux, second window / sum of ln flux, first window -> 1.021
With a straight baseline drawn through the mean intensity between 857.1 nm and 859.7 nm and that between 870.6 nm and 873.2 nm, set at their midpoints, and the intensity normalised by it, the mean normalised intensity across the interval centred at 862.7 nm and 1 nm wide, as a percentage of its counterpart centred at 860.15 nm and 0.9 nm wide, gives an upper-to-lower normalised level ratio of 109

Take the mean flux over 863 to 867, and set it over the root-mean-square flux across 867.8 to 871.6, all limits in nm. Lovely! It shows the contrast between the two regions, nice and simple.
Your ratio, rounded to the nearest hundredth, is 0.93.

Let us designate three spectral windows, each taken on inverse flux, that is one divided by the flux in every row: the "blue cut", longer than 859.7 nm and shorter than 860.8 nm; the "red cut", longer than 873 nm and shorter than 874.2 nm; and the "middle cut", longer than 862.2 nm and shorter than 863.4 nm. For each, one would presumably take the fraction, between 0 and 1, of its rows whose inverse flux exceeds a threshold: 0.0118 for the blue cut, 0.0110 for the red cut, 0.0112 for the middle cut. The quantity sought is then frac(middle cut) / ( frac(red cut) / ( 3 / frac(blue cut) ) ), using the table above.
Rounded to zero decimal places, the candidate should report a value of 2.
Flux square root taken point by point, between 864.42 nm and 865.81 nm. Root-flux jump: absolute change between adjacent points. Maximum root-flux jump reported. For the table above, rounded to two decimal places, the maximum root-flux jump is 0.58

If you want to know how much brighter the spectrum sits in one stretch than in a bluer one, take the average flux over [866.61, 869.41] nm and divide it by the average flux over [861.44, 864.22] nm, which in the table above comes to 0.99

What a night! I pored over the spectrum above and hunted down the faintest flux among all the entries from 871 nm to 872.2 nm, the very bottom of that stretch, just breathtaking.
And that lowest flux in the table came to 81.2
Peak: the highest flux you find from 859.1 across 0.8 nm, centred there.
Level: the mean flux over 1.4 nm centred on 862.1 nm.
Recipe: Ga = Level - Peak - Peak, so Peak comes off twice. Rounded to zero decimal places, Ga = -97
